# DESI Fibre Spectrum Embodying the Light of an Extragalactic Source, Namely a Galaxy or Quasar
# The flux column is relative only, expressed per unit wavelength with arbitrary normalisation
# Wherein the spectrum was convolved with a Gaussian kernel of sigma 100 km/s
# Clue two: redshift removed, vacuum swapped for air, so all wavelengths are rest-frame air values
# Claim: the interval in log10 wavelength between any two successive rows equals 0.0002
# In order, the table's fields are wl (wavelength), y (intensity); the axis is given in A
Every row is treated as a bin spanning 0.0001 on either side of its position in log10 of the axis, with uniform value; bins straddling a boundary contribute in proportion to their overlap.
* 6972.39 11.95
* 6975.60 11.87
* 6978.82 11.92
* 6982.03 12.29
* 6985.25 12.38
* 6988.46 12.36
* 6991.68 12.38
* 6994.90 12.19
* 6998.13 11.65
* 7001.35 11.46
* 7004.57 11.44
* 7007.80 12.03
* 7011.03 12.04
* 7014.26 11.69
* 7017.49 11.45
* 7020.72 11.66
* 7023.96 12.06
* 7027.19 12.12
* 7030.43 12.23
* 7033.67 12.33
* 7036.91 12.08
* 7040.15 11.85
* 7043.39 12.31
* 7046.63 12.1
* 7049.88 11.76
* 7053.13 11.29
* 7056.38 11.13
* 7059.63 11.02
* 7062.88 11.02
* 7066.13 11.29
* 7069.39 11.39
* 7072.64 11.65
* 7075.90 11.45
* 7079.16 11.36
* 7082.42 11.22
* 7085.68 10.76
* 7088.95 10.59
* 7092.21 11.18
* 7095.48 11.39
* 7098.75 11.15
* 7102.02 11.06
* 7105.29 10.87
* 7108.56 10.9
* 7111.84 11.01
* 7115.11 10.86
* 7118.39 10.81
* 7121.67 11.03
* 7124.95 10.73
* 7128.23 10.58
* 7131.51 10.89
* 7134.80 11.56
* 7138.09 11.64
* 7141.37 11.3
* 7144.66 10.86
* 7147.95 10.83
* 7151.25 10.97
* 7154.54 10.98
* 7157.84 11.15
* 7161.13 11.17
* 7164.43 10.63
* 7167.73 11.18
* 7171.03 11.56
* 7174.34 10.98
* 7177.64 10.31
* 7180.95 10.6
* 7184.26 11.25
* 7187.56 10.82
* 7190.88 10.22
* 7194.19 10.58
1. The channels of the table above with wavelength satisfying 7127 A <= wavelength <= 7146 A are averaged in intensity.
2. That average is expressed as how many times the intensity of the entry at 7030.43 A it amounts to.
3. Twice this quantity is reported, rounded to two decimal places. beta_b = 1.82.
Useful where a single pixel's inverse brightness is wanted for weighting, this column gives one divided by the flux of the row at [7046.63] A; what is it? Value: 0.0826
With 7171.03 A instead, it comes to 0.0865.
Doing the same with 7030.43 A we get 0.0818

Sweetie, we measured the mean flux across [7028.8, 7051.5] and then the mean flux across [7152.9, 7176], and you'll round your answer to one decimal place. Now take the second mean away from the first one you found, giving 1.0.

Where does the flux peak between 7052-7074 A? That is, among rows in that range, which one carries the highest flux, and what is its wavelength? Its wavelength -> 7072.64 A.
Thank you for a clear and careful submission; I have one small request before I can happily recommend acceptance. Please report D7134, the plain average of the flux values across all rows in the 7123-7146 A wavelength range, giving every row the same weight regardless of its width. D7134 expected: 11.1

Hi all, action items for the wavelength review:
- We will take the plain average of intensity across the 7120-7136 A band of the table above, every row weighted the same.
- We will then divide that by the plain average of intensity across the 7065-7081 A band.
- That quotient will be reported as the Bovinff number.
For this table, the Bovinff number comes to 0.96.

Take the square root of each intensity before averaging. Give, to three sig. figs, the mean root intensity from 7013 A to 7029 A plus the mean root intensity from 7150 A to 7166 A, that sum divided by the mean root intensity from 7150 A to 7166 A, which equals 2.04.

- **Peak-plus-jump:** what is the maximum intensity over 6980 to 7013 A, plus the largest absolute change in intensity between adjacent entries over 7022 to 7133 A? 13.0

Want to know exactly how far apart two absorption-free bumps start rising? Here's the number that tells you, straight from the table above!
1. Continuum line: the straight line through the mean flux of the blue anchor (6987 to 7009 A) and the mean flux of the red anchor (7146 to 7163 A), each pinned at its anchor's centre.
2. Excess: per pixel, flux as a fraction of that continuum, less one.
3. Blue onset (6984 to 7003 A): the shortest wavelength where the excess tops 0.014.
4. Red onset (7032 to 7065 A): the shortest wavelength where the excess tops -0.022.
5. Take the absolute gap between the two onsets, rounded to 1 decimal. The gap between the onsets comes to 48.4 A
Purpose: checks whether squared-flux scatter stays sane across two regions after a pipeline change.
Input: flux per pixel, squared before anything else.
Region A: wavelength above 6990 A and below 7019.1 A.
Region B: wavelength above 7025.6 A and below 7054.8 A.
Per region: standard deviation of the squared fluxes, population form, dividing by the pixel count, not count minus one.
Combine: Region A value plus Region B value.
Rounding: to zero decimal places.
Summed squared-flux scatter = 15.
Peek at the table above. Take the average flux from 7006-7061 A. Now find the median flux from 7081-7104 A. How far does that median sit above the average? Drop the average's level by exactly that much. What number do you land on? 12.5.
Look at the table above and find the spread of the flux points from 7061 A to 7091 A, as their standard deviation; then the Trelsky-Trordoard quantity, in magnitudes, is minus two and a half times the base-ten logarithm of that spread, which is 1.2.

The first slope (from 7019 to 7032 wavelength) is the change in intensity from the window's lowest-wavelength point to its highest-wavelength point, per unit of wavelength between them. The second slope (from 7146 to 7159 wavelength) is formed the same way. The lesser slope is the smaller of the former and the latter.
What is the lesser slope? 0.03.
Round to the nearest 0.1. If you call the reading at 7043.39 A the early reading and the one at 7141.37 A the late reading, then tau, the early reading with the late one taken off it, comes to 1.0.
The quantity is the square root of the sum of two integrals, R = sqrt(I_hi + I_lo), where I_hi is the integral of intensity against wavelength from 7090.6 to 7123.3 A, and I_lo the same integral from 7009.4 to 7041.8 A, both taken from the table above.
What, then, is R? 27.34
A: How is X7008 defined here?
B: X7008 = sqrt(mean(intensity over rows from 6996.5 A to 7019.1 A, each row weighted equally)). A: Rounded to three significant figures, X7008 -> 3.42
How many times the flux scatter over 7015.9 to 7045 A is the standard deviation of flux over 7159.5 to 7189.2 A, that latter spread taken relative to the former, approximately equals 1.30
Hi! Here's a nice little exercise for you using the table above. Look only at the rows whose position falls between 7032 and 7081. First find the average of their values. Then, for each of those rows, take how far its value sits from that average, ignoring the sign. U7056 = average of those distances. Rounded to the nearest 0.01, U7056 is 0.38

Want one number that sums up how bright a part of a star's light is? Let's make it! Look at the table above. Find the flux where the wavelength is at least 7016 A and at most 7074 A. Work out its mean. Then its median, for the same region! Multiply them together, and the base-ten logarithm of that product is 2.14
